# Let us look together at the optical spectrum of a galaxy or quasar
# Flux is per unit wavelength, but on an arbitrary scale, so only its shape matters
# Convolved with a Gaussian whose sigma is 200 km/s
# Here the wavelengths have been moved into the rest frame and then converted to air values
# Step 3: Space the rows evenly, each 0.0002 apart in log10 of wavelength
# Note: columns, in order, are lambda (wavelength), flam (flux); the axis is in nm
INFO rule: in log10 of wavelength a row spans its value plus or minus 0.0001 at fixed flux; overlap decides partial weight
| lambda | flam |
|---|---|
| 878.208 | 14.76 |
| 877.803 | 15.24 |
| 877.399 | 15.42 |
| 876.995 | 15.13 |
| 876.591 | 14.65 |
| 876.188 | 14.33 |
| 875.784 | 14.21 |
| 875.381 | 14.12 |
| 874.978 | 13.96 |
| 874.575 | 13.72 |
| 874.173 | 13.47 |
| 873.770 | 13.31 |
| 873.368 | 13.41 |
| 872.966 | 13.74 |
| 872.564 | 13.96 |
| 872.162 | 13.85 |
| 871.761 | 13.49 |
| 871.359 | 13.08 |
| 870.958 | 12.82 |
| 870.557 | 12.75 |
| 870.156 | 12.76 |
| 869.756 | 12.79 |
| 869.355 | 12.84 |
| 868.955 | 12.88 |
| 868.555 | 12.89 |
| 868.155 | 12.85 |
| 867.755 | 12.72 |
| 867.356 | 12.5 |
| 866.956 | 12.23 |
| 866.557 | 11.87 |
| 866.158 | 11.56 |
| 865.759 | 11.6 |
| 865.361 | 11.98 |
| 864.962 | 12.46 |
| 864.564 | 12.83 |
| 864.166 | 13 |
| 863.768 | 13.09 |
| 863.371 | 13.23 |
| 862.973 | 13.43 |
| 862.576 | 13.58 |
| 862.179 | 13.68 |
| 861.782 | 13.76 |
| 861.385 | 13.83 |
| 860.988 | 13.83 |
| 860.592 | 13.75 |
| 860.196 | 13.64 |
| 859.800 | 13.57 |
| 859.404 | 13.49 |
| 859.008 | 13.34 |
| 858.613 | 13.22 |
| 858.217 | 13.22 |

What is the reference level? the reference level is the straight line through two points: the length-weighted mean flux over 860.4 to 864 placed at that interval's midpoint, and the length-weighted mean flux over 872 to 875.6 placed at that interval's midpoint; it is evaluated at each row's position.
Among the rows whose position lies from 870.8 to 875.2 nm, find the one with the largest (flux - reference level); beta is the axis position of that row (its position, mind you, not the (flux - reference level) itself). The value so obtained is 872.564 nm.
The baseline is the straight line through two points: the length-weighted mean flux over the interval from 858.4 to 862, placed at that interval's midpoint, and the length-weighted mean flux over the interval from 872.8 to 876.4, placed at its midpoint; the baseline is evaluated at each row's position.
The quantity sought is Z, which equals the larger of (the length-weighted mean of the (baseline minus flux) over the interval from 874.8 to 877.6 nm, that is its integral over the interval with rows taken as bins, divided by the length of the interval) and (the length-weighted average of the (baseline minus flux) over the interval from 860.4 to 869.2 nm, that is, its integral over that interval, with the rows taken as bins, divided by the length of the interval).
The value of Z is 0.78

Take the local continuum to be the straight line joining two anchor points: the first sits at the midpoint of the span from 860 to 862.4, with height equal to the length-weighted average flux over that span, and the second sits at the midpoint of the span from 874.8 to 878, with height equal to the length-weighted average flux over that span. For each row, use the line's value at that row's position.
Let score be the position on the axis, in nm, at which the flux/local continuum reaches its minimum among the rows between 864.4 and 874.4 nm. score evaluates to 866.158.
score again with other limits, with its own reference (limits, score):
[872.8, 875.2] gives 873.770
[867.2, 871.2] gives 867.356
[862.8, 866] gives 865.759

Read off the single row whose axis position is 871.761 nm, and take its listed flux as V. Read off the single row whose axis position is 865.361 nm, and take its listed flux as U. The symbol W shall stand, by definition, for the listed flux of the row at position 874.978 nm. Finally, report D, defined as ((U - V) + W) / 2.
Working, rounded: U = 11.98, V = 13.49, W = 13.96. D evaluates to 6.2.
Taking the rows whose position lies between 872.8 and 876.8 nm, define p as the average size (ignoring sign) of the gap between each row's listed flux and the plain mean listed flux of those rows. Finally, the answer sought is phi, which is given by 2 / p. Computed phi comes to 5.5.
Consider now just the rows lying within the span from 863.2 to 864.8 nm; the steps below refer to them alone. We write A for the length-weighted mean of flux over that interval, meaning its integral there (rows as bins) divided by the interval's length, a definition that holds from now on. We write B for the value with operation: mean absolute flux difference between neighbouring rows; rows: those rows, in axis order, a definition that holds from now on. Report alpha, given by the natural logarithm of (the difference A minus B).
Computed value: 2.56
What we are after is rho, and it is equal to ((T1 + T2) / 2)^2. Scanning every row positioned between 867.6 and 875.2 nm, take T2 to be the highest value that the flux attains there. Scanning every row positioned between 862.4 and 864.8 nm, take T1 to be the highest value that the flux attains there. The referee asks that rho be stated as 189.6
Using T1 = 13.58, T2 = 13.96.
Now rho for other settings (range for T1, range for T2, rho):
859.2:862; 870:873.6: 193.1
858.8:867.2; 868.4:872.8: 193.1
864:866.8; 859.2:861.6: 180.0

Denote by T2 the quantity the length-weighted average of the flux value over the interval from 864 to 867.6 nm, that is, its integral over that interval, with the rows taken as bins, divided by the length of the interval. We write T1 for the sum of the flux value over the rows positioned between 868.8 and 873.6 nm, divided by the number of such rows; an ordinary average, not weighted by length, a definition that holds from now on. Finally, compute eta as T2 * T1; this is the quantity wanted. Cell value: 161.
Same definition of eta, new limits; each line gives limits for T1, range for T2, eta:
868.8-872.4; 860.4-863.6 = 178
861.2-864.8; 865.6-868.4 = 163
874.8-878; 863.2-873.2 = 187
